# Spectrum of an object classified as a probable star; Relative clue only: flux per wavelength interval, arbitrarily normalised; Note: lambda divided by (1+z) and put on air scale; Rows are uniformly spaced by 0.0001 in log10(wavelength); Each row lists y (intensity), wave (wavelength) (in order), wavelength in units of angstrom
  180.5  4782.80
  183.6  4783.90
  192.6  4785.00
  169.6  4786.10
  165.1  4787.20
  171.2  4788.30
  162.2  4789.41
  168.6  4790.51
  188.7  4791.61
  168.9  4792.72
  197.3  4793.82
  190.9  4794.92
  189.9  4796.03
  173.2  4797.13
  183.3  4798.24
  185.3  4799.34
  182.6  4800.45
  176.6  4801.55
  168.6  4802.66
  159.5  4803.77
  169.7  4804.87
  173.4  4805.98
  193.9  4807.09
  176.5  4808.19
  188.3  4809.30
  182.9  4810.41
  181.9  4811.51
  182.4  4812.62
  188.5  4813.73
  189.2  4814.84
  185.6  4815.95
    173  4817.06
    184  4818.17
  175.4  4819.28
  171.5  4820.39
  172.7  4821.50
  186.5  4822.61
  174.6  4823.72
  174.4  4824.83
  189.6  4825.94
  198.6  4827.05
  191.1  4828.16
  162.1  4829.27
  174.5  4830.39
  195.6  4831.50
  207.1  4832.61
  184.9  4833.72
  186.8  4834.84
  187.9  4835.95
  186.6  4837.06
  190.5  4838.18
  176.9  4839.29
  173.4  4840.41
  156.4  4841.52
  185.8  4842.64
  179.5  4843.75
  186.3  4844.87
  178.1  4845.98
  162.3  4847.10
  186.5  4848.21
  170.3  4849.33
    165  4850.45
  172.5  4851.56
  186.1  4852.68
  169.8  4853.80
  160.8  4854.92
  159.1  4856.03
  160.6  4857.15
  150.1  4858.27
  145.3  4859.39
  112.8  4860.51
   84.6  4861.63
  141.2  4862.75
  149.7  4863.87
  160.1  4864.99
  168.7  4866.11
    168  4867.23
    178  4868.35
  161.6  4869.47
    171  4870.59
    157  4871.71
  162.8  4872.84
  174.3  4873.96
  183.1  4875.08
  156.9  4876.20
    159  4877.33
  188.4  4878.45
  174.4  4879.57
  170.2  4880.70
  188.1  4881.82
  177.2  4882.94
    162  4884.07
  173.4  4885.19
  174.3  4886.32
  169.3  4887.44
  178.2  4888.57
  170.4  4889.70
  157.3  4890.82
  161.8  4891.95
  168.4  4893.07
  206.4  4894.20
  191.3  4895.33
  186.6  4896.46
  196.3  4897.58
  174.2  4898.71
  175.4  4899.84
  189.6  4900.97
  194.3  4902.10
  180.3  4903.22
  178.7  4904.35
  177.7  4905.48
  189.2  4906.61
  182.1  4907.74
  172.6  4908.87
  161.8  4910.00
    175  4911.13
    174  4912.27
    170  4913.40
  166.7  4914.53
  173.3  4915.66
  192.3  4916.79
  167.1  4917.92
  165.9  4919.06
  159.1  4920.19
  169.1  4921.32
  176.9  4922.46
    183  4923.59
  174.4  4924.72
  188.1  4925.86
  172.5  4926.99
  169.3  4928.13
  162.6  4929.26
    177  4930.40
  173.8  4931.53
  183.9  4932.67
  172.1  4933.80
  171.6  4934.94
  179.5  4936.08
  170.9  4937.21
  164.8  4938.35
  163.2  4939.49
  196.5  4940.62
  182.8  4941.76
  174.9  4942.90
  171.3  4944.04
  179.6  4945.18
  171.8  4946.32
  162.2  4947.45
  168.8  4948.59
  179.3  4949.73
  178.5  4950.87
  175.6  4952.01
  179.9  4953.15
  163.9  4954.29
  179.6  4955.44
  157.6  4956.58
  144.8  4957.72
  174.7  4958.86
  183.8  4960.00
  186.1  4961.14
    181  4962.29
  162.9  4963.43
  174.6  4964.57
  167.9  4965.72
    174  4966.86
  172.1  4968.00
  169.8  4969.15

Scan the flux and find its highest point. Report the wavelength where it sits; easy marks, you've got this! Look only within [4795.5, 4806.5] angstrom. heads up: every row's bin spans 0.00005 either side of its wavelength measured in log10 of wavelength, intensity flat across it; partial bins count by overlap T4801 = 4796.03 angstrom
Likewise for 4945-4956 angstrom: 4953.15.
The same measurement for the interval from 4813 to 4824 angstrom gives 4814.84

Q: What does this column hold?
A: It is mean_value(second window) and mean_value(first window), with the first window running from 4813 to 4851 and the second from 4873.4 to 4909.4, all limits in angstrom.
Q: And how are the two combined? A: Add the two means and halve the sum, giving 179.2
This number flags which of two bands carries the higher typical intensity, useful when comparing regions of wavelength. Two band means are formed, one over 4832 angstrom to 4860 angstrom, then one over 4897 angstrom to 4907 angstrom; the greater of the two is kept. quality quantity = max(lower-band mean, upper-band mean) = 184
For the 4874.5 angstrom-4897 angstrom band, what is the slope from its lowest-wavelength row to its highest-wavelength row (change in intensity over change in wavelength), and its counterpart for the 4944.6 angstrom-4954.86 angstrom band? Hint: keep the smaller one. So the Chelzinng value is -1.7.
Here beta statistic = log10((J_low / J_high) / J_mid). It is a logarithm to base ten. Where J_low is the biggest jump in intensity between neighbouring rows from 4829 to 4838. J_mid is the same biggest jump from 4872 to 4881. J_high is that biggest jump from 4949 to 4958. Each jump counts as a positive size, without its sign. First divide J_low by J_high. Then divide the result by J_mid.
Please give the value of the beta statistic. -1.46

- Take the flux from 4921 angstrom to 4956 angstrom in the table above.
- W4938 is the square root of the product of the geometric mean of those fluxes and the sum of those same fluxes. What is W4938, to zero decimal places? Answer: 973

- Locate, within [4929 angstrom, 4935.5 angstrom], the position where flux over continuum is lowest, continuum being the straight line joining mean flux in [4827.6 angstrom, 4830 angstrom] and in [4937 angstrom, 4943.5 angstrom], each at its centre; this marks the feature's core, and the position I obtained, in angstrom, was 4929.26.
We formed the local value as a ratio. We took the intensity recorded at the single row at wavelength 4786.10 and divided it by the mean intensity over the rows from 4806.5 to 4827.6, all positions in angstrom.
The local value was 0.93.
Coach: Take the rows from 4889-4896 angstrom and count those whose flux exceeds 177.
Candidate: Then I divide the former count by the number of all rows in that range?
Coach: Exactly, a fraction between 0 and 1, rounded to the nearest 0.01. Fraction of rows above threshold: 0.33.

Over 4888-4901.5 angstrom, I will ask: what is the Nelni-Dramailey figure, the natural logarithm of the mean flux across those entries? 5.19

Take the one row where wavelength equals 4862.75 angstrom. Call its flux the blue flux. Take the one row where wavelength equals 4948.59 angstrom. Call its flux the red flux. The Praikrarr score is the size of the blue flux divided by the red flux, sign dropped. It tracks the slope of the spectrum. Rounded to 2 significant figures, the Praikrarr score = 0.84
